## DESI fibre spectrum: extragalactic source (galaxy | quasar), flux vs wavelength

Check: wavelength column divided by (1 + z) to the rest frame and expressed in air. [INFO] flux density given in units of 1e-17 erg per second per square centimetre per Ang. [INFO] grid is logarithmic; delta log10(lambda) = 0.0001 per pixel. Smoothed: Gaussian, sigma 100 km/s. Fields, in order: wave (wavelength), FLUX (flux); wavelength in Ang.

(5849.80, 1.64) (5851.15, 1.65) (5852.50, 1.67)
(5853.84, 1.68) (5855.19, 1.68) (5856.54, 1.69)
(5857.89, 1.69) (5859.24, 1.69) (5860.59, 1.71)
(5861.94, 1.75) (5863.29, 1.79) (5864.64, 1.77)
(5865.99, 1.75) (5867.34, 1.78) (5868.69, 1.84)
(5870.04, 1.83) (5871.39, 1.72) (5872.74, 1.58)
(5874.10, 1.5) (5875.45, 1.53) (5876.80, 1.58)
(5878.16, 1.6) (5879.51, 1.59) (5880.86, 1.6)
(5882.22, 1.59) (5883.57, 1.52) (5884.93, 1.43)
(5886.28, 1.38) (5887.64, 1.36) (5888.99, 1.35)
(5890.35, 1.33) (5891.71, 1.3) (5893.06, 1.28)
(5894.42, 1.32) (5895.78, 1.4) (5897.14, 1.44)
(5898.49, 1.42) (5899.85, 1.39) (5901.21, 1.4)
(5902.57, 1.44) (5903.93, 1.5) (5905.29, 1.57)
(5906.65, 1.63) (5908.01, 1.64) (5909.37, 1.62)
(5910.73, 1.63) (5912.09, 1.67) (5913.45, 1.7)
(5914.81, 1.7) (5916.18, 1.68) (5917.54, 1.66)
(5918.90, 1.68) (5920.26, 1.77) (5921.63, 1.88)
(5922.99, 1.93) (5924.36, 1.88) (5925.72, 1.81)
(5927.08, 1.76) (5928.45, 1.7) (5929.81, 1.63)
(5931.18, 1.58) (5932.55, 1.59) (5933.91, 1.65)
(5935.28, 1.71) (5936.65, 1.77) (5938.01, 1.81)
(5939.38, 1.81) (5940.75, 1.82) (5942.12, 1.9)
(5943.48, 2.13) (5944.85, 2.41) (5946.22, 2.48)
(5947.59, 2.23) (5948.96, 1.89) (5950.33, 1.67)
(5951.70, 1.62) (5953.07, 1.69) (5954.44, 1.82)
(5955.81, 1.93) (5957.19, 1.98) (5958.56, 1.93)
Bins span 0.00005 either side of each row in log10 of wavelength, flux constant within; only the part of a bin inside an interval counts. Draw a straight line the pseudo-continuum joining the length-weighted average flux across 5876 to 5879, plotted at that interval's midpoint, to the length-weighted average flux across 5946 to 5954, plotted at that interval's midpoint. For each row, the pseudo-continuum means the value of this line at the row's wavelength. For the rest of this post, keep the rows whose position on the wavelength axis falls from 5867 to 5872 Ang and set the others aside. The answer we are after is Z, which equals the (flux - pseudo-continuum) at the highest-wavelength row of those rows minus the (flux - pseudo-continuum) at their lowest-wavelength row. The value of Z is -0.08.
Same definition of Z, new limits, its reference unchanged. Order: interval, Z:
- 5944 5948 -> -0.19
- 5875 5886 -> -0.14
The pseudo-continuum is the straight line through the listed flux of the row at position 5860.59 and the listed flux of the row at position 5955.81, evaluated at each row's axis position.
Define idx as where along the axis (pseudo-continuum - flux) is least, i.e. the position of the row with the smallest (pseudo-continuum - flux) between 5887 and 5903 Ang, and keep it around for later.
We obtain 5897.14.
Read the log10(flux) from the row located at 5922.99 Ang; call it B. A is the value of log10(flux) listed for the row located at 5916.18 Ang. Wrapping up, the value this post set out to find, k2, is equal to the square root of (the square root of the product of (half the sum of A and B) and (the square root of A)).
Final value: 0.59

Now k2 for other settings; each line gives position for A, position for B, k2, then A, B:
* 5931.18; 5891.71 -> 0.51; 0.20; 0.11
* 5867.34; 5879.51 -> 0.58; 0.25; 0.20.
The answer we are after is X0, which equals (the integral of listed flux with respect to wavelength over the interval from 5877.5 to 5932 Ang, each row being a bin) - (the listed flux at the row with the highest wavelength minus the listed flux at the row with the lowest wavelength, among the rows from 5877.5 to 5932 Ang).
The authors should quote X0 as 86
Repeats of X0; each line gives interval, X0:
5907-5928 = 36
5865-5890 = 40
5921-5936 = 26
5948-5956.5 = 15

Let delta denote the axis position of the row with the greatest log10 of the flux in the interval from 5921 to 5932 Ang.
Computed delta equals 5922.99 Ang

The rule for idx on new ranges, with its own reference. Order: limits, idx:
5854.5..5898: 5868.69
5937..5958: 5946.22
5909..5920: 5913.45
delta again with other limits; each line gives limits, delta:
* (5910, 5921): 5920.26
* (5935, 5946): 5944.85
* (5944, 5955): 5946.22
